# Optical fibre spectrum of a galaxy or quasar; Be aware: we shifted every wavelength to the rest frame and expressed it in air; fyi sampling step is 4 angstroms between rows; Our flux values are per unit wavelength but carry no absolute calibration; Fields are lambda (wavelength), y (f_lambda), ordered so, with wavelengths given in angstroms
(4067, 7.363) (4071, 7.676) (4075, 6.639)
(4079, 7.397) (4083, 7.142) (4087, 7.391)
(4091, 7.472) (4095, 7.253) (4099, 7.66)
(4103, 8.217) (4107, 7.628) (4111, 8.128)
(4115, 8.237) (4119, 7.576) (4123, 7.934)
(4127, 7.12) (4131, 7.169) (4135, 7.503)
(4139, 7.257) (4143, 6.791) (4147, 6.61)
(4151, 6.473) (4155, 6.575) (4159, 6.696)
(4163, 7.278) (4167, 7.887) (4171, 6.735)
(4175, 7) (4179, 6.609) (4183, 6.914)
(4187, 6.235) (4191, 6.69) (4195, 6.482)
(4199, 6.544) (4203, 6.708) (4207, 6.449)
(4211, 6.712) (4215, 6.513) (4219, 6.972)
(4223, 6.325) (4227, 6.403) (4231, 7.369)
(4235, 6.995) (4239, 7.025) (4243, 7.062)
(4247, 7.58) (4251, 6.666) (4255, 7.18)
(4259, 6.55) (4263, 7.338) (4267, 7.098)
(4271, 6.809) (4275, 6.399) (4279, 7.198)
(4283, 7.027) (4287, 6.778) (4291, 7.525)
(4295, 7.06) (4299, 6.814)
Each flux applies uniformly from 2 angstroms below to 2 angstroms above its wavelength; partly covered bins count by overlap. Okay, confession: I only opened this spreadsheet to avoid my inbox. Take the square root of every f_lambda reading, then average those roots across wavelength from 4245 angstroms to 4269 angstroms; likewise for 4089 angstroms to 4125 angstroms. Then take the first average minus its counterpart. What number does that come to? -0.132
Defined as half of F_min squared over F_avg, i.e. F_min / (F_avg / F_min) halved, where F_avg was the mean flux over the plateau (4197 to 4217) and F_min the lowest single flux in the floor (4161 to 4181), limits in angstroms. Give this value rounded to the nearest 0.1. 3.3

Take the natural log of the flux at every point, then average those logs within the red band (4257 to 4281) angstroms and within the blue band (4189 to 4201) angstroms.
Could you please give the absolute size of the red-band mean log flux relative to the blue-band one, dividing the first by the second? 1.025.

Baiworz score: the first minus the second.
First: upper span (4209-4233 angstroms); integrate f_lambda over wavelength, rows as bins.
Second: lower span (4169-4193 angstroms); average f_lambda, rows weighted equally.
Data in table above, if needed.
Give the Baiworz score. 154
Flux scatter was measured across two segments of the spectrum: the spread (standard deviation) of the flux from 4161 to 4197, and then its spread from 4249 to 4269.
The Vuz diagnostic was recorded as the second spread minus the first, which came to -0.15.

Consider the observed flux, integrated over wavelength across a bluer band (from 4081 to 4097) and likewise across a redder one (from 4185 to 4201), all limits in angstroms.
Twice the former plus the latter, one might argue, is 338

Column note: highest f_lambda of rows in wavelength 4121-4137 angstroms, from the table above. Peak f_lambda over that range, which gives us 7.934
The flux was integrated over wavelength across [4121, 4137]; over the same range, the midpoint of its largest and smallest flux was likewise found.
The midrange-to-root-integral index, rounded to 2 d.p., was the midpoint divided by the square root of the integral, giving 0.69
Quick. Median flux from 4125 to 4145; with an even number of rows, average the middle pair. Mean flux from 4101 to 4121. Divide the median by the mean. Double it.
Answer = 1.80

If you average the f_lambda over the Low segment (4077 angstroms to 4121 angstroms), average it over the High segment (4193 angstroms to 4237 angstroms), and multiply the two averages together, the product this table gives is 51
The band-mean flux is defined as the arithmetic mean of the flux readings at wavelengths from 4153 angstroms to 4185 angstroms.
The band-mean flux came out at 7.0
